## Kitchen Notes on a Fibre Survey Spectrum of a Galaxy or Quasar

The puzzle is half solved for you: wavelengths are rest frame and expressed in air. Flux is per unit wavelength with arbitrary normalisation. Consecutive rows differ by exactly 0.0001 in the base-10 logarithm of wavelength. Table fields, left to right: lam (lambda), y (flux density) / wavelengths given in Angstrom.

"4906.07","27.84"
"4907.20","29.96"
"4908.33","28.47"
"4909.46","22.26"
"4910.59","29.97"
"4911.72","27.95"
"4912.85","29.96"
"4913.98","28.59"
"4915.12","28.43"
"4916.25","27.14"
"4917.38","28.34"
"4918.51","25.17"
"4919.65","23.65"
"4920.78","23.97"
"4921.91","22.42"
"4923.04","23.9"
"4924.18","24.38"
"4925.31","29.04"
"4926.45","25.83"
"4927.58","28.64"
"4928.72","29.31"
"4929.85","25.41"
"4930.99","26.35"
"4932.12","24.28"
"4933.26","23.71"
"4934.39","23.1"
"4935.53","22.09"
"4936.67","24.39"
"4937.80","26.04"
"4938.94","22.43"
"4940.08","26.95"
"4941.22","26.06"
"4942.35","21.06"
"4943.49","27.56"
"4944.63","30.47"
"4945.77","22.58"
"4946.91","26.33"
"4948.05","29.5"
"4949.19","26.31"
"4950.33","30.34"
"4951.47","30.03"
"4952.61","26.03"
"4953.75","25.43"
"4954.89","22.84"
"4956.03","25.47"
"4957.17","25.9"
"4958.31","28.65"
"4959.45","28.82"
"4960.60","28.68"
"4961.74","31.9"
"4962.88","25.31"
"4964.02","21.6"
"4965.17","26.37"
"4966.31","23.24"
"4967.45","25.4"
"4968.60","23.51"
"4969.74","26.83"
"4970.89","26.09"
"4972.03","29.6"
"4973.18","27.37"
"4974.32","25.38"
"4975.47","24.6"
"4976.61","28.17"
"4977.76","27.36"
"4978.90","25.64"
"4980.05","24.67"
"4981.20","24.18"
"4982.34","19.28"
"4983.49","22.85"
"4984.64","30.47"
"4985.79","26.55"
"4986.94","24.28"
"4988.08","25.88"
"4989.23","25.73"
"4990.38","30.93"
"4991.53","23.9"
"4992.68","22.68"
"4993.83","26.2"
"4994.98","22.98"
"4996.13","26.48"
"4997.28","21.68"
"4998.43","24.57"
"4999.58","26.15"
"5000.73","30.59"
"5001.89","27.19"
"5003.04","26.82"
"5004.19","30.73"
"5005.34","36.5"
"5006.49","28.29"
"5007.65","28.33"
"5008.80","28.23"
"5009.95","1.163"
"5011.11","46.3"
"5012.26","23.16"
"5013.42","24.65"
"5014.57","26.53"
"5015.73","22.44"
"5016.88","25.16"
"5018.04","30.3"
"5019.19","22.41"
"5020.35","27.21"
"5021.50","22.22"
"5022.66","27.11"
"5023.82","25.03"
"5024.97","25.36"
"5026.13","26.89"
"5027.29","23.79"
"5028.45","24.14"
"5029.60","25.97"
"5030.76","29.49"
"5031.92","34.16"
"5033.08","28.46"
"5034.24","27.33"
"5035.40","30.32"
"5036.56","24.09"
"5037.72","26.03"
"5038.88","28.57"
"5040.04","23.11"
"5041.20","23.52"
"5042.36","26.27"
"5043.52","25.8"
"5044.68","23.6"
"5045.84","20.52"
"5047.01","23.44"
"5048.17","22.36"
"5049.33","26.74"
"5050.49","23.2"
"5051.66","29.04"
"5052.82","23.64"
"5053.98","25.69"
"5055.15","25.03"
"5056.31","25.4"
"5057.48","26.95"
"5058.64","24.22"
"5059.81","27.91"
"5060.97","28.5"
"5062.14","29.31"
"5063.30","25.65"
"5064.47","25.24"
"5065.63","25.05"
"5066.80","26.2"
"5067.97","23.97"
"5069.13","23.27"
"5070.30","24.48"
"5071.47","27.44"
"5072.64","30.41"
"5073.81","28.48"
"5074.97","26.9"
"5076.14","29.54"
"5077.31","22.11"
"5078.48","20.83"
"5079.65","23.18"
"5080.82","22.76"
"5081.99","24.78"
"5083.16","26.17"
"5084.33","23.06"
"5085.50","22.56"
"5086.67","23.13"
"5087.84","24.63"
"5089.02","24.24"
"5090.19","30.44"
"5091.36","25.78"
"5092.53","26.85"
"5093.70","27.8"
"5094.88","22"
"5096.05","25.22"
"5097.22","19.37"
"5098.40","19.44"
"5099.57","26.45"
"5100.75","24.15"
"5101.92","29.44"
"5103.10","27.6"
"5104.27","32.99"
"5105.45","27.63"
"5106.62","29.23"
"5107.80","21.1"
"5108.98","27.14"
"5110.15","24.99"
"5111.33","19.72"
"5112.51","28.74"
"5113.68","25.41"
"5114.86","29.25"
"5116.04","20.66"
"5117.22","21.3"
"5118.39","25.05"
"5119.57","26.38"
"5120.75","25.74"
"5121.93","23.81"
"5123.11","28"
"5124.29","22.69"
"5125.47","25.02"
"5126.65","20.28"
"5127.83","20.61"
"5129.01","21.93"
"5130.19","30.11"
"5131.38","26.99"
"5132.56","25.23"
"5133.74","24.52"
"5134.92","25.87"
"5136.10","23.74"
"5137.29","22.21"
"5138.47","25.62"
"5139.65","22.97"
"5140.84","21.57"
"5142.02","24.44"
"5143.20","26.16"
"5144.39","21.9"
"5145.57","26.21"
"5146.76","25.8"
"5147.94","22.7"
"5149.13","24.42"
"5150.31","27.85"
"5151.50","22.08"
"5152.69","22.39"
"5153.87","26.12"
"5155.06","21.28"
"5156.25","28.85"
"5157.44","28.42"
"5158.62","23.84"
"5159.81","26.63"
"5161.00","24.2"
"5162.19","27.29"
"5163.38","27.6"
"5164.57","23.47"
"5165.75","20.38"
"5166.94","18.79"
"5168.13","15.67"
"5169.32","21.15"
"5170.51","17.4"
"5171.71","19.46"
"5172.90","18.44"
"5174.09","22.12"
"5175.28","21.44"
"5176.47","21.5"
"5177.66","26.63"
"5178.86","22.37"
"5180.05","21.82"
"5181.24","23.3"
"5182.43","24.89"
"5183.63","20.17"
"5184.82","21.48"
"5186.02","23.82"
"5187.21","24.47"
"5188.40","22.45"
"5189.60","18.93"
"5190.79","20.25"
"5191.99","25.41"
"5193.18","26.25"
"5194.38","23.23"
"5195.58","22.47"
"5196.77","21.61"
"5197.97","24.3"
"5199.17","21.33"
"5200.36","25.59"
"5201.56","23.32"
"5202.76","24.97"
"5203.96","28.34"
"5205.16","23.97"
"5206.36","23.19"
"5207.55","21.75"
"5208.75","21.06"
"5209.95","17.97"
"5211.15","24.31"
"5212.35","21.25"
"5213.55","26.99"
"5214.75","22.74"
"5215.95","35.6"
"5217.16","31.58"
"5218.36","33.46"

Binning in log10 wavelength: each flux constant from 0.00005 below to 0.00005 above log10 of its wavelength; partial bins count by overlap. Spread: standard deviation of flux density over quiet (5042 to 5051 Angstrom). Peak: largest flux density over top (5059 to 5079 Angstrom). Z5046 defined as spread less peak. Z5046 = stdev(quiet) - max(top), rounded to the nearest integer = -28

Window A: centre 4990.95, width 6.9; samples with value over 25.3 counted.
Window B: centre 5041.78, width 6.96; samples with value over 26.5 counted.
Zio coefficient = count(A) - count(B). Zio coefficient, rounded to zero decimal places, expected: 3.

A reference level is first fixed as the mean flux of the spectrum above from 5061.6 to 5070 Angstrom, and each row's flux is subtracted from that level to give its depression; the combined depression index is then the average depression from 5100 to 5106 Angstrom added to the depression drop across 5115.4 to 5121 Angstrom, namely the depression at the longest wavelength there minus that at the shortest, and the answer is -8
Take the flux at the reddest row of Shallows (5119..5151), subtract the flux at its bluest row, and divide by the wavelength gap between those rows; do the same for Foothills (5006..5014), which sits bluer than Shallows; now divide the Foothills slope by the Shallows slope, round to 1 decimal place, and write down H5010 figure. -11.0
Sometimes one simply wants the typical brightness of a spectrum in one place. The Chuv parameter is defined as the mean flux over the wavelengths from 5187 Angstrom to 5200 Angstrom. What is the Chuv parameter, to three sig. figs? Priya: 22.8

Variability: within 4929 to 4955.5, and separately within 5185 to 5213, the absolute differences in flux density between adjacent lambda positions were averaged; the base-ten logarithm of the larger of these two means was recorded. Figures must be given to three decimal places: 0.451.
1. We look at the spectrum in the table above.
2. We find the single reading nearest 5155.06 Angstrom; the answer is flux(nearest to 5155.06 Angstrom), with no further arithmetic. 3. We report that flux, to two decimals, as 21.28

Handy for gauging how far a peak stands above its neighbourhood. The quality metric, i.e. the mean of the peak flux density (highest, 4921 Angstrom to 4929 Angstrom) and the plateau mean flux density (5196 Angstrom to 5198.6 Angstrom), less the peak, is -3.2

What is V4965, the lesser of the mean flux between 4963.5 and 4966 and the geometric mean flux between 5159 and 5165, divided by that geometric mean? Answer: 0.93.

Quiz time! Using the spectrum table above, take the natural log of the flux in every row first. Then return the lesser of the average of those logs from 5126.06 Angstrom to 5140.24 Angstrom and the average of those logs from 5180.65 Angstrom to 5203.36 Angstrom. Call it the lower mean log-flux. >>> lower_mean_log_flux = 3.13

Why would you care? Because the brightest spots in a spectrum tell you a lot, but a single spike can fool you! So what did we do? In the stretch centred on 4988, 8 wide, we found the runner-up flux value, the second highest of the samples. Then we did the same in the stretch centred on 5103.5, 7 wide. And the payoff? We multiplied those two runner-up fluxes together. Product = 897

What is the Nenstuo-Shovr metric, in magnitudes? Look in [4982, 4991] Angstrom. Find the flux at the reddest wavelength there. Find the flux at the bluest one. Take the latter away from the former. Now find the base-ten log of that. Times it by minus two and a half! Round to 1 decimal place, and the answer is -2.7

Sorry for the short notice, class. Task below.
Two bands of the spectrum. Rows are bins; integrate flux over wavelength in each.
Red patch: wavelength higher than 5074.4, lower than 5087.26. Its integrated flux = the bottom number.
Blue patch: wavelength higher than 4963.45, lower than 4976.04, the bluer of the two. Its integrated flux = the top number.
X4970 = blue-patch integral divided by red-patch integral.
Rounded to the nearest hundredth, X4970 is 1.03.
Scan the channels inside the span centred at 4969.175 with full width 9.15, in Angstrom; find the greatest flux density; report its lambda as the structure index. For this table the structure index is 4972.03 Angstrom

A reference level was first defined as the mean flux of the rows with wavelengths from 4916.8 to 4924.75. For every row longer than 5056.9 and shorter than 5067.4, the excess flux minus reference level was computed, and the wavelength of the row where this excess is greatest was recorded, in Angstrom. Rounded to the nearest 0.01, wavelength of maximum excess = 5062.14 Angstrom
